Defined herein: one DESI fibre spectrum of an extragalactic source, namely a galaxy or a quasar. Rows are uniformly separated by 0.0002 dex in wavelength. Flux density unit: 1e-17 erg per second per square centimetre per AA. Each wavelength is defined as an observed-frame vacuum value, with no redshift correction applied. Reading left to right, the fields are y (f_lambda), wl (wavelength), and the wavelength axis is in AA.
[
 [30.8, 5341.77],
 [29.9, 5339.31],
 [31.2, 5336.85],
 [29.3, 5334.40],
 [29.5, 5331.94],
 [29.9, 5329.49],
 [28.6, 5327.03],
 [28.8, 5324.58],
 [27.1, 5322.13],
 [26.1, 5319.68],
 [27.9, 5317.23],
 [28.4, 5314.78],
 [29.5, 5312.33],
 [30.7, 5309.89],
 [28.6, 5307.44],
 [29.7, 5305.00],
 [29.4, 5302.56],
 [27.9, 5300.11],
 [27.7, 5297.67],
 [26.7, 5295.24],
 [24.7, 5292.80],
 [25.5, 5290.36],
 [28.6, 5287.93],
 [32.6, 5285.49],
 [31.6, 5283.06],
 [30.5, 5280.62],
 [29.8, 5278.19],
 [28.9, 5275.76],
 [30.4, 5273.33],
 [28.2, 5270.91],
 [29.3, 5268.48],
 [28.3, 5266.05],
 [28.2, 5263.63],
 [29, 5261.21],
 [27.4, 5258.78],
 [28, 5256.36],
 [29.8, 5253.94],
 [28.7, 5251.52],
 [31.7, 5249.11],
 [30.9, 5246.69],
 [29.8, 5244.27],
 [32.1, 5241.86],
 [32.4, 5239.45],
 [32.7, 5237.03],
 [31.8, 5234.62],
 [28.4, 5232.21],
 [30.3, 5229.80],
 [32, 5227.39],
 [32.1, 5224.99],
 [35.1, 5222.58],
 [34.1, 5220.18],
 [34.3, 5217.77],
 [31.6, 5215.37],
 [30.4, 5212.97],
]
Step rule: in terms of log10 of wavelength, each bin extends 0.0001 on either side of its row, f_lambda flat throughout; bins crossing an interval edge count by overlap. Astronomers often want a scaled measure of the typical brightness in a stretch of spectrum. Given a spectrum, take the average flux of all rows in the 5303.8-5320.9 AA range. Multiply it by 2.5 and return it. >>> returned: 72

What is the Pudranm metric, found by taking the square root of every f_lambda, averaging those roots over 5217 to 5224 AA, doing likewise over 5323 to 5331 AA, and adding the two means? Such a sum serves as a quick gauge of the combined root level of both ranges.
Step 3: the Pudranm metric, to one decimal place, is 11.3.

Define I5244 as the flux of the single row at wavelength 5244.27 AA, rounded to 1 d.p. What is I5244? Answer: 29.8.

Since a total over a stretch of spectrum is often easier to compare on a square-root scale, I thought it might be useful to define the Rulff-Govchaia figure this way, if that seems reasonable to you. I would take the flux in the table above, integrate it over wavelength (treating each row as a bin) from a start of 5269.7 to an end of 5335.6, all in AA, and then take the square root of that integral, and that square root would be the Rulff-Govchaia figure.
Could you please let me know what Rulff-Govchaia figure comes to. 43.5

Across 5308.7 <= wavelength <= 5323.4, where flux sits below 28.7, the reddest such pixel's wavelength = 5322.13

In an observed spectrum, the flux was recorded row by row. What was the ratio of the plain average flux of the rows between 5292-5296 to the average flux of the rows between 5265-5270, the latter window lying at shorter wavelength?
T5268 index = 0.89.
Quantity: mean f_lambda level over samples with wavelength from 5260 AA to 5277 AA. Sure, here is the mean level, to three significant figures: 28.9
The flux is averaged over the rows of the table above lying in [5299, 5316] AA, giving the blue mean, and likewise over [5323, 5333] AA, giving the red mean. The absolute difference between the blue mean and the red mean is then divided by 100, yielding 0.000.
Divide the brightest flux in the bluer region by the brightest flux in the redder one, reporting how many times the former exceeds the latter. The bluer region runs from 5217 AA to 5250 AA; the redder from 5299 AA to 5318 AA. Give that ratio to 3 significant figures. 1.14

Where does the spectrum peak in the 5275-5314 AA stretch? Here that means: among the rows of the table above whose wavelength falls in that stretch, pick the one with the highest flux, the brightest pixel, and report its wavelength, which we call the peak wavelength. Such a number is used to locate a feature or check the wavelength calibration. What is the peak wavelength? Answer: 5285.49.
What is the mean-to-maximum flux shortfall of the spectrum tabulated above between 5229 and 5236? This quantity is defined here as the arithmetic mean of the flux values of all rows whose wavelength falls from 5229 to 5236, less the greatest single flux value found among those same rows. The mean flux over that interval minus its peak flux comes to -1.6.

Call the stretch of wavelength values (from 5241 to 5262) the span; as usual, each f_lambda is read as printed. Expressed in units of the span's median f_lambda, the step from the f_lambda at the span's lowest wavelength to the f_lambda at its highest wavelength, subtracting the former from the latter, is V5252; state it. -0.10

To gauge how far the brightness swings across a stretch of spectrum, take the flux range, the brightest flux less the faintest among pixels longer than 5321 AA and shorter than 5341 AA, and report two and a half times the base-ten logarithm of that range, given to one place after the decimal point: 1.5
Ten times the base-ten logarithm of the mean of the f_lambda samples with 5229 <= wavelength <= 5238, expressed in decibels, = 14.9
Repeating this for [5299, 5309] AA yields 14.6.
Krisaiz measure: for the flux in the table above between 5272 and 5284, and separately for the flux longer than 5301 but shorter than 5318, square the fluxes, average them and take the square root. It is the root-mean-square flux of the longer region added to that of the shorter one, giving 59.4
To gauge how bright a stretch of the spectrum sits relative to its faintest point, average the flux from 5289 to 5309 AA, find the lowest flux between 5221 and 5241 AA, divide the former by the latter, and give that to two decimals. 0.97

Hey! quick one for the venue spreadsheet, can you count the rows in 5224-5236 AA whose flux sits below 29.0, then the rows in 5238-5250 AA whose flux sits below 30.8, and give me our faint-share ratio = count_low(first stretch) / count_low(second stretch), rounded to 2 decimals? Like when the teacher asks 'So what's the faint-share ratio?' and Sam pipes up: 1.00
